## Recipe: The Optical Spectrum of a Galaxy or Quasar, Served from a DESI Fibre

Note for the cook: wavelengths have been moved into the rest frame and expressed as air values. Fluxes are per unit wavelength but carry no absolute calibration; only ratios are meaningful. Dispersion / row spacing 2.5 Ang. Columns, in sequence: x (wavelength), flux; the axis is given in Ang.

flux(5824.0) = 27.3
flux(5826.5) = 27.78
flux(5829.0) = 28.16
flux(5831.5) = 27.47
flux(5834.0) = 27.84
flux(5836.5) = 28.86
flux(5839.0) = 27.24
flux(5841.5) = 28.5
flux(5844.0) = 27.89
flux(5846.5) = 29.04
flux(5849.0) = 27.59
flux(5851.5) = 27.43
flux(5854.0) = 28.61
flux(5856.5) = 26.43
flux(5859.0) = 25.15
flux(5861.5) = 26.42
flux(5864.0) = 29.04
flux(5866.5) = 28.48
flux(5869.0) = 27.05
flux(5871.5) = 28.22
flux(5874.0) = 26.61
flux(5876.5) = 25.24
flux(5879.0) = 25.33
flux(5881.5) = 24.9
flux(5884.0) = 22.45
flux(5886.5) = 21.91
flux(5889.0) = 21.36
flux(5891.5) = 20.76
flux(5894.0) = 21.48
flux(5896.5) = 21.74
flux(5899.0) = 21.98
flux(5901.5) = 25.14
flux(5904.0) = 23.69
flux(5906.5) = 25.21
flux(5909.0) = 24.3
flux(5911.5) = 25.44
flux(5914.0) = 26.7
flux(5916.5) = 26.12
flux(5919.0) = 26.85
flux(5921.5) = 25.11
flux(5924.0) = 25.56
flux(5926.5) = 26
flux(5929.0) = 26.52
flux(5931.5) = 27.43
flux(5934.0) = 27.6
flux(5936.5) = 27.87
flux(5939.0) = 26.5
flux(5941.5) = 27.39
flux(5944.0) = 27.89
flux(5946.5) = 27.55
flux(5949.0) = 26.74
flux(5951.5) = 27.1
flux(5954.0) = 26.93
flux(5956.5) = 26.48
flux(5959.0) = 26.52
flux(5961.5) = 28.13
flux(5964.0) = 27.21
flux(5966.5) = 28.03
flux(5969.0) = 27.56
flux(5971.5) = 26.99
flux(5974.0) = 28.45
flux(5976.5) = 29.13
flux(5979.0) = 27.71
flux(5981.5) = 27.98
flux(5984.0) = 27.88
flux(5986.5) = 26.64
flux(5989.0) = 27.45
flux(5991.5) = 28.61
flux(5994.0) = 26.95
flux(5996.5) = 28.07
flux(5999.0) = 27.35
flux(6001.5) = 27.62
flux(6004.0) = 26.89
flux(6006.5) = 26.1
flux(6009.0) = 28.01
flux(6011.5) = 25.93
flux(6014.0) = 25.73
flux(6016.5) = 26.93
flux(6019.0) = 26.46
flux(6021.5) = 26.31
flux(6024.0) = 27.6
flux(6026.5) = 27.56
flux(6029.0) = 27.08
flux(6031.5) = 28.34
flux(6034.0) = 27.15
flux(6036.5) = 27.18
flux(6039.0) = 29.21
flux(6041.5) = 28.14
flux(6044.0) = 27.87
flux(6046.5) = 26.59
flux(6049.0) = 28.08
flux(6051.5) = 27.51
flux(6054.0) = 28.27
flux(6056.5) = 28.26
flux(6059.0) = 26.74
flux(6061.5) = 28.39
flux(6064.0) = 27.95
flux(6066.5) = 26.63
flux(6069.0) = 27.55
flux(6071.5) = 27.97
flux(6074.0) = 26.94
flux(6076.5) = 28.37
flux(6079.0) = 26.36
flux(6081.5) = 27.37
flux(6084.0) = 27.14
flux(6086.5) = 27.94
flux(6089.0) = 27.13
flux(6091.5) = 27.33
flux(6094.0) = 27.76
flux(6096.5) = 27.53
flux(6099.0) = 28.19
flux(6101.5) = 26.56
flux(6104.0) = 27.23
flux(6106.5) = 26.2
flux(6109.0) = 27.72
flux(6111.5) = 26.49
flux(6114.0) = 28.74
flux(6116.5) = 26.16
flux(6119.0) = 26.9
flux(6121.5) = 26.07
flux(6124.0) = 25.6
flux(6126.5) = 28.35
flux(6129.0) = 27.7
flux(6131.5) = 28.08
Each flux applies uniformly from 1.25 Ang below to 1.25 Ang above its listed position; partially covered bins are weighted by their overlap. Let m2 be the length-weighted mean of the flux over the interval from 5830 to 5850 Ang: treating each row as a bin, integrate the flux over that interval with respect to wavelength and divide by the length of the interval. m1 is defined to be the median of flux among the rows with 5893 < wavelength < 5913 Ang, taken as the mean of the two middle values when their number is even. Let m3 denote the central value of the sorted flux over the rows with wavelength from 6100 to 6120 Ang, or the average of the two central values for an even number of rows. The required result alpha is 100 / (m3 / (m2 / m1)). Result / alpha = 4.4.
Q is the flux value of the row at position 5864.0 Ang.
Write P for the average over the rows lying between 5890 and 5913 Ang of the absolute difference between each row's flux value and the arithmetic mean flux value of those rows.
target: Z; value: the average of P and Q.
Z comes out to 15.3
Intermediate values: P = 1.61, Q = 29.04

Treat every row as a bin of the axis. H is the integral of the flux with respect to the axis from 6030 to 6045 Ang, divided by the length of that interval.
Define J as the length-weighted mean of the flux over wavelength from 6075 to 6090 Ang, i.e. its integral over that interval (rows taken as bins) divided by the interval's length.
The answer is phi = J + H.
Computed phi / 55.4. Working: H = 28.0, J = 27.4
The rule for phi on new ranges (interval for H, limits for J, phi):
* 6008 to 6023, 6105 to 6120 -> 53.6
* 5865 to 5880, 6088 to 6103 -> 54.3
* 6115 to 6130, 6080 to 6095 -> 54.2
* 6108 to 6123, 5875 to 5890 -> 50.6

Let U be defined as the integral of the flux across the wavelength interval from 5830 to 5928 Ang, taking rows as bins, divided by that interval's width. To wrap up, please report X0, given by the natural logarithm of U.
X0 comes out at 3.25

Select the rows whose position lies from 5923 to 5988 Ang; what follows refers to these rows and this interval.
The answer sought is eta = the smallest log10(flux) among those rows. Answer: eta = 1.408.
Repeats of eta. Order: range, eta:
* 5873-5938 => 1.317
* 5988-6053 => 1.410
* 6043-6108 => 1.418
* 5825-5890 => 1.330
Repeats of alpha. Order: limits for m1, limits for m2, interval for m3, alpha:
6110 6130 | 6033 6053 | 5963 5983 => 3.7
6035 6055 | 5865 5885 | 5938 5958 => 3.5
